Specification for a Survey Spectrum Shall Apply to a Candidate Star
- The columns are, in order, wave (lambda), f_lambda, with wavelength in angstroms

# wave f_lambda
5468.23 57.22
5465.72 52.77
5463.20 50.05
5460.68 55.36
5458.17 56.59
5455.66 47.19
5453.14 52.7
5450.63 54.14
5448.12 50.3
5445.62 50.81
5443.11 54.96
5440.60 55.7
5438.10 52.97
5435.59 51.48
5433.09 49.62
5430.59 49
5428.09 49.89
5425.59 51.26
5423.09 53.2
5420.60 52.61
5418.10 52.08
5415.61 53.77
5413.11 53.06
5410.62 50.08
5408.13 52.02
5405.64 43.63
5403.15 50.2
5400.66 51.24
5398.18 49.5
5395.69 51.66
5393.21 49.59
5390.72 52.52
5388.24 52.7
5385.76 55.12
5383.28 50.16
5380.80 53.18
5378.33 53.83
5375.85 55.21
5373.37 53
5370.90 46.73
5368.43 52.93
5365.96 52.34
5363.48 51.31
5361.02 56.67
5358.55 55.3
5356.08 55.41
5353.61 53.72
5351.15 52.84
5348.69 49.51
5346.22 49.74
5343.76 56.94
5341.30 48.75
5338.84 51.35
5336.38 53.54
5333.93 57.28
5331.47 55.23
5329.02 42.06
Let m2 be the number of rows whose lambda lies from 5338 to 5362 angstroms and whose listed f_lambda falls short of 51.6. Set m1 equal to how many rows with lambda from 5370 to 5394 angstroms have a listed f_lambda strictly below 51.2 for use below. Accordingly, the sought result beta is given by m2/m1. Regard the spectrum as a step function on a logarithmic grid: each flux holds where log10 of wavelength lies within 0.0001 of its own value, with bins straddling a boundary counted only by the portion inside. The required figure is 1.3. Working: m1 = 3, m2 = 4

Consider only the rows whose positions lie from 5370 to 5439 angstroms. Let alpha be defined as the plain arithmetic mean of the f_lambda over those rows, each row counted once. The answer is 51.4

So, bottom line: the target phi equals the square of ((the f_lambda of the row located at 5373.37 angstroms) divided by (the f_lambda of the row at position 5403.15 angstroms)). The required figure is 1.11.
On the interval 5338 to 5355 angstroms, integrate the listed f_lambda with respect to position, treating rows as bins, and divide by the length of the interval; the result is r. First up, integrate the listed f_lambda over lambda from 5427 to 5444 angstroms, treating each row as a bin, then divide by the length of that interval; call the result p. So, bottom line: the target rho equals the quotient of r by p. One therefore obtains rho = 1.00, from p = 51.9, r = 51.9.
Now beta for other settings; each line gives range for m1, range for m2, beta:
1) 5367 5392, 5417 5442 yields 2.5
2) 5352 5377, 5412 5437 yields 5.0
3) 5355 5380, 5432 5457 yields 5.0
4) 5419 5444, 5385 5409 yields 1.7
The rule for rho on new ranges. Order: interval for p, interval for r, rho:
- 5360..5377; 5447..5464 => 1.00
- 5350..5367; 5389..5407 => 0.92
